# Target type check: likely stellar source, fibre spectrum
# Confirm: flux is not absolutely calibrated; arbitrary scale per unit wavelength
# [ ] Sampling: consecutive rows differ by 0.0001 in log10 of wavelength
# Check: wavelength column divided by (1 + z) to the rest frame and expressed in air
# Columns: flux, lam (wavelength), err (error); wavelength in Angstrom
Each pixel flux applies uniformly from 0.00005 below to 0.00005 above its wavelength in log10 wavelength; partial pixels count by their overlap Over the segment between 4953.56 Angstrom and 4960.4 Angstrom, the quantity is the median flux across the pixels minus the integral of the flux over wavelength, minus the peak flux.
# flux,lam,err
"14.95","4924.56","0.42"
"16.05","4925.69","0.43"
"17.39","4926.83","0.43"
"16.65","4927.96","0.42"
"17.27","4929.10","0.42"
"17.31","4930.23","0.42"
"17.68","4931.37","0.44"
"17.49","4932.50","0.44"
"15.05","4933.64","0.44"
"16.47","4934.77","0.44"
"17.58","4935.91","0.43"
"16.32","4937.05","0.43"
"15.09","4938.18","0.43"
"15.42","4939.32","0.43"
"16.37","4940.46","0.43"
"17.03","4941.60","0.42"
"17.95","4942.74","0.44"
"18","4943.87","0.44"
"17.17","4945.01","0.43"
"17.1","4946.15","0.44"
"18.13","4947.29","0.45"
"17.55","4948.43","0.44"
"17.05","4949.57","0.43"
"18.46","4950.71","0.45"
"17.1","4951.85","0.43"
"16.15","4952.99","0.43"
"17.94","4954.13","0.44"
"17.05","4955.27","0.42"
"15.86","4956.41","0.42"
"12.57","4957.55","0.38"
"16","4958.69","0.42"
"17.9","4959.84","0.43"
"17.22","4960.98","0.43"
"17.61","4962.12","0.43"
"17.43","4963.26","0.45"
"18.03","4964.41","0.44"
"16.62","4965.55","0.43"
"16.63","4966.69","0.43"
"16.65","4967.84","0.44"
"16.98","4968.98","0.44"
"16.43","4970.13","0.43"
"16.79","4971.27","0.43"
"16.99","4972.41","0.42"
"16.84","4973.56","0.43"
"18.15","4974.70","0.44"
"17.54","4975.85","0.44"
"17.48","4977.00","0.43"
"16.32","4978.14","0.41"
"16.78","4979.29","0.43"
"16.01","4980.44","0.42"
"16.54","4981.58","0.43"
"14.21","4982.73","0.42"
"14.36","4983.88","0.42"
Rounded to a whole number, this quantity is -112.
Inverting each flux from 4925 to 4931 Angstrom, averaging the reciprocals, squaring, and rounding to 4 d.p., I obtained 0.0035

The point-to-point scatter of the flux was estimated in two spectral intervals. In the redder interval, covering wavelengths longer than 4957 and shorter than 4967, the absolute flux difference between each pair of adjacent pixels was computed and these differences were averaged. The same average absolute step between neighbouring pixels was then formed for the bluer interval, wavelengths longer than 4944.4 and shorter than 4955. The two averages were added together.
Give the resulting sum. 2.0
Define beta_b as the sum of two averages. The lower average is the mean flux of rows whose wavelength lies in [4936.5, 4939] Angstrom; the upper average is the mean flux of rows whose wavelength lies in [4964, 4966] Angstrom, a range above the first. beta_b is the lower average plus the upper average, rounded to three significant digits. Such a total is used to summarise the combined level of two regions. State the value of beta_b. 33.0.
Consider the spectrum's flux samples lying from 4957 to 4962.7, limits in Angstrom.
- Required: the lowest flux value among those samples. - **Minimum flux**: 12.57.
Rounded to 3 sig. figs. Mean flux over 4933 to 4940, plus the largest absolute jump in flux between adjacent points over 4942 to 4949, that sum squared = 290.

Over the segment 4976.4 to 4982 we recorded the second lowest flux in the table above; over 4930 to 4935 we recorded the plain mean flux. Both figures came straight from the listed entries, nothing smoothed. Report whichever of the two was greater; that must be 16.8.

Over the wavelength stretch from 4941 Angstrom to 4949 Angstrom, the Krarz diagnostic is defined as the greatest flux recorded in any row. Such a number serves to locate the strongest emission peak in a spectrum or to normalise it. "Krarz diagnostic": 18.13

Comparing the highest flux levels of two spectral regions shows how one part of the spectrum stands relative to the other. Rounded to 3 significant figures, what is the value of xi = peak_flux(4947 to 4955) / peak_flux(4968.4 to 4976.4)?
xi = 1.02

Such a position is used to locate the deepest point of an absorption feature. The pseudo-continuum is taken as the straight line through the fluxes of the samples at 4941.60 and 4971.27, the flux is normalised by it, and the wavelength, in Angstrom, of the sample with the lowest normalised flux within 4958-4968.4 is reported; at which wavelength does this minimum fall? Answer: 4958.69 Angstrom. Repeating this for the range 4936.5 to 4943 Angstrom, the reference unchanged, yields 4938.18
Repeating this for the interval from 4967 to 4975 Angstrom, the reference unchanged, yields 4970.13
